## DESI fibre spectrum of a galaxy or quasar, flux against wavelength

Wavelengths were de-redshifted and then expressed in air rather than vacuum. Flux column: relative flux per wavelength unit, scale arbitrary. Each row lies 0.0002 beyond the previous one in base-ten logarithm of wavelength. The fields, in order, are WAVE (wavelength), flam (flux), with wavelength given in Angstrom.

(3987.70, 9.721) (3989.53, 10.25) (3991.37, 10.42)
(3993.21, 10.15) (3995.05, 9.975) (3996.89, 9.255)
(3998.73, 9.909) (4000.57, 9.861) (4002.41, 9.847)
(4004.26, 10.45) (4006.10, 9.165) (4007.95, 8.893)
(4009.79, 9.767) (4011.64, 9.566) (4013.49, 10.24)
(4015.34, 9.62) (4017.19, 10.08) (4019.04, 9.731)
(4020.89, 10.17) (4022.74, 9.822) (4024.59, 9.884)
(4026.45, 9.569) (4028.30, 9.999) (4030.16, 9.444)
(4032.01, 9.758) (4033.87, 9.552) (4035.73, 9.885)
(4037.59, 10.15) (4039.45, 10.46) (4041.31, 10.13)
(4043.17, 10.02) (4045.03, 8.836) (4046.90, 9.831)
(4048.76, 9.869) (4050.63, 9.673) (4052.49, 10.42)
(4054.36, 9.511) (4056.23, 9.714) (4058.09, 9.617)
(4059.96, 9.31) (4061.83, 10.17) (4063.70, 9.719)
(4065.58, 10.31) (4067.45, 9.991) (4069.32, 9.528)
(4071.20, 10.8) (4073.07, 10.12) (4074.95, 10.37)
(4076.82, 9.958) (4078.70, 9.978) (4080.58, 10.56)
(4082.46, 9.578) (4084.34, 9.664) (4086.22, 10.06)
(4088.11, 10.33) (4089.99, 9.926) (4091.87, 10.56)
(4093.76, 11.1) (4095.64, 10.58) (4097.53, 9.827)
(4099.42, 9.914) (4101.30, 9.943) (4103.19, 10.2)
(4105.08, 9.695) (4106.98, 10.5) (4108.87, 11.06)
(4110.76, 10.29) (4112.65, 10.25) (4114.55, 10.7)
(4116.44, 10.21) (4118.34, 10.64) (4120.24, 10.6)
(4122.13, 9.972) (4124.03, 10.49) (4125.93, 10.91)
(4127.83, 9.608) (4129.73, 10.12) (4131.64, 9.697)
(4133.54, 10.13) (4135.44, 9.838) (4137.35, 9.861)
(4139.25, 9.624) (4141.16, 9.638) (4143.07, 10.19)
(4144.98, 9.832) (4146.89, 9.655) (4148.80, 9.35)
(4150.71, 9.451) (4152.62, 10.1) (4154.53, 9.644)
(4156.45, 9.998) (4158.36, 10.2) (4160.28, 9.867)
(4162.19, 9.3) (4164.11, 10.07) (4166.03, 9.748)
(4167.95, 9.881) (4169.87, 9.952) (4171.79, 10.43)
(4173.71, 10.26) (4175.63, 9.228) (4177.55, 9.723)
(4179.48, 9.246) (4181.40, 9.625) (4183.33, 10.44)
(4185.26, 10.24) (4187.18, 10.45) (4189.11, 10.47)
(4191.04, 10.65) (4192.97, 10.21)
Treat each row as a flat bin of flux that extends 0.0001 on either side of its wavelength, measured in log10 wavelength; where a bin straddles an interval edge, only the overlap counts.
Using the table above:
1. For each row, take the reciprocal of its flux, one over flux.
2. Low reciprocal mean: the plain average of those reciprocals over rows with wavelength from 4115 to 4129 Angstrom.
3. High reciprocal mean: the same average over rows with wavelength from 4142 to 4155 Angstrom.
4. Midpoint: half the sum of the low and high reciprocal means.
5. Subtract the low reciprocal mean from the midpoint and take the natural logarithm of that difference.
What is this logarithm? -5.8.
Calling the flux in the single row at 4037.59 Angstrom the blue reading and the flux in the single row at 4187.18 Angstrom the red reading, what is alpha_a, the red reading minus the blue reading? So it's 0.30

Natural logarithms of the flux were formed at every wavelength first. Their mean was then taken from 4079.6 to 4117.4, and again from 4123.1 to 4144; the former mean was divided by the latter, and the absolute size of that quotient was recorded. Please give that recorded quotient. 1.01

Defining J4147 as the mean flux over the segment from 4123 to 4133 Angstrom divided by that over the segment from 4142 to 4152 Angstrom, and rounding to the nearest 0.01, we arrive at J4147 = 1.05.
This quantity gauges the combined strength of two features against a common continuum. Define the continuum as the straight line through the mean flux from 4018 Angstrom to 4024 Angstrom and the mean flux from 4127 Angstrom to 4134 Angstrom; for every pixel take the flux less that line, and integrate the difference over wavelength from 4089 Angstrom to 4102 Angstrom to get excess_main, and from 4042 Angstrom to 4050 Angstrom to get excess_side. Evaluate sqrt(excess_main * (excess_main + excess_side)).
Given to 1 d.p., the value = 3.8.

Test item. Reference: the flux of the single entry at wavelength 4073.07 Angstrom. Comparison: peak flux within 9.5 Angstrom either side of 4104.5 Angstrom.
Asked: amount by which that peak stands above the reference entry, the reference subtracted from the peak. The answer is 0.94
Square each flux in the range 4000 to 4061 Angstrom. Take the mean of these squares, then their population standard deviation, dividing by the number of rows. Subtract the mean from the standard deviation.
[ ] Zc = -88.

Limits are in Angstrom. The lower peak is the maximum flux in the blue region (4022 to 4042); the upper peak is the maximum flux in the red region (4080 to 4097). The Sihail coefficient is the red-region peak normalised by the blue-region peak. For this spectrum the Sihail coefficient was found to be 1.06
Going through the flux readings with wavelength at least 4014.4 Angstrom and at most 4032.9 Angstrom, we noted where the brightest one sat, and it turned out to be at 4020.89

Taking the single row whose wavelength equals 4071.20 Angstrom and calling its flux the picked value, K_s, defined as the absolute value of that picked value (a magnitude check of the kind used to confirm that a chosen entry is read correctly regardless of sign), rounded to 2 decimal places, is 10.80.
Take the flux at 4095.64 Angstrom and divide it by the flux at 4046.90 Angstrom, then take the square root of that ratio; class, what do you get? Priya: 1.04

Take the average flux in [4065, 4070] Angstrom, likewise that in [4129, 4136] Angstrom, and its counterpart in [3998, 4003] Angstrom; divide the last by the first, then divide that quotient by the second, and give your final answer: 0.100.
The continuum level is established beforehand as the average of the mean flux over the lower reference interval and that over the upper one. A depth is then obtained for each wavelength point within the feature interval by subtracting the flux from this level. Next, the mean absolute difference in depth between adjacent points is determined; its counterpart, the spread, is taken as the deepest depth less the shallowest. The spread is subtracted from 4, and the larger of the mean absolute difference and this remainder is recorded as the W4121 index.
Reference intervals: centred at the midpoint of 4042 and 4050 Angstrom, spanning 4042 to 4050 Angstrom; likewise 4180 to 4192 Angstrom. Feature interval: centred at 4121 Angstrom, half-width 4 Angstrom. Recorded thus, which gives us 3.3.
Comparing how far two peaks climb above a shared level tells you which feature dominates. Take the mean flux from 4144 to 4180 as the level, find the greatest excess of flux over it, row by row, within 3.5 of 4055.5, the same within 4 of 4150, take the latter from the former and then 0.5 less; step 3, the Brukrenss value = -0.2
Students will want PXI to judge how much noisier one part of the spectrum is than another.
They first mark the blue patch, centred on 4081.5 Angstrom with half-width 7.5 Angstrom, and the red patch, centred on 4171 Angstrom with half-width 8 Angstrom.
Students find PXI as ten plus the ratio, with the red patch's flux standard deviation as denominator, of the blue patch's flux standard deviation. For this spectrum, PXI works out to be 10.9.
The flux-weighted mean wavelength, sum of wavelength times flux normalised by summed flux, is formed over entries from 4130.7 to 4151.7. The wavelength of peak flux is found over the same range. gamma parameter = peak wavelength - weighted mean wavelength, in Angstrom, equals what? 2.0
